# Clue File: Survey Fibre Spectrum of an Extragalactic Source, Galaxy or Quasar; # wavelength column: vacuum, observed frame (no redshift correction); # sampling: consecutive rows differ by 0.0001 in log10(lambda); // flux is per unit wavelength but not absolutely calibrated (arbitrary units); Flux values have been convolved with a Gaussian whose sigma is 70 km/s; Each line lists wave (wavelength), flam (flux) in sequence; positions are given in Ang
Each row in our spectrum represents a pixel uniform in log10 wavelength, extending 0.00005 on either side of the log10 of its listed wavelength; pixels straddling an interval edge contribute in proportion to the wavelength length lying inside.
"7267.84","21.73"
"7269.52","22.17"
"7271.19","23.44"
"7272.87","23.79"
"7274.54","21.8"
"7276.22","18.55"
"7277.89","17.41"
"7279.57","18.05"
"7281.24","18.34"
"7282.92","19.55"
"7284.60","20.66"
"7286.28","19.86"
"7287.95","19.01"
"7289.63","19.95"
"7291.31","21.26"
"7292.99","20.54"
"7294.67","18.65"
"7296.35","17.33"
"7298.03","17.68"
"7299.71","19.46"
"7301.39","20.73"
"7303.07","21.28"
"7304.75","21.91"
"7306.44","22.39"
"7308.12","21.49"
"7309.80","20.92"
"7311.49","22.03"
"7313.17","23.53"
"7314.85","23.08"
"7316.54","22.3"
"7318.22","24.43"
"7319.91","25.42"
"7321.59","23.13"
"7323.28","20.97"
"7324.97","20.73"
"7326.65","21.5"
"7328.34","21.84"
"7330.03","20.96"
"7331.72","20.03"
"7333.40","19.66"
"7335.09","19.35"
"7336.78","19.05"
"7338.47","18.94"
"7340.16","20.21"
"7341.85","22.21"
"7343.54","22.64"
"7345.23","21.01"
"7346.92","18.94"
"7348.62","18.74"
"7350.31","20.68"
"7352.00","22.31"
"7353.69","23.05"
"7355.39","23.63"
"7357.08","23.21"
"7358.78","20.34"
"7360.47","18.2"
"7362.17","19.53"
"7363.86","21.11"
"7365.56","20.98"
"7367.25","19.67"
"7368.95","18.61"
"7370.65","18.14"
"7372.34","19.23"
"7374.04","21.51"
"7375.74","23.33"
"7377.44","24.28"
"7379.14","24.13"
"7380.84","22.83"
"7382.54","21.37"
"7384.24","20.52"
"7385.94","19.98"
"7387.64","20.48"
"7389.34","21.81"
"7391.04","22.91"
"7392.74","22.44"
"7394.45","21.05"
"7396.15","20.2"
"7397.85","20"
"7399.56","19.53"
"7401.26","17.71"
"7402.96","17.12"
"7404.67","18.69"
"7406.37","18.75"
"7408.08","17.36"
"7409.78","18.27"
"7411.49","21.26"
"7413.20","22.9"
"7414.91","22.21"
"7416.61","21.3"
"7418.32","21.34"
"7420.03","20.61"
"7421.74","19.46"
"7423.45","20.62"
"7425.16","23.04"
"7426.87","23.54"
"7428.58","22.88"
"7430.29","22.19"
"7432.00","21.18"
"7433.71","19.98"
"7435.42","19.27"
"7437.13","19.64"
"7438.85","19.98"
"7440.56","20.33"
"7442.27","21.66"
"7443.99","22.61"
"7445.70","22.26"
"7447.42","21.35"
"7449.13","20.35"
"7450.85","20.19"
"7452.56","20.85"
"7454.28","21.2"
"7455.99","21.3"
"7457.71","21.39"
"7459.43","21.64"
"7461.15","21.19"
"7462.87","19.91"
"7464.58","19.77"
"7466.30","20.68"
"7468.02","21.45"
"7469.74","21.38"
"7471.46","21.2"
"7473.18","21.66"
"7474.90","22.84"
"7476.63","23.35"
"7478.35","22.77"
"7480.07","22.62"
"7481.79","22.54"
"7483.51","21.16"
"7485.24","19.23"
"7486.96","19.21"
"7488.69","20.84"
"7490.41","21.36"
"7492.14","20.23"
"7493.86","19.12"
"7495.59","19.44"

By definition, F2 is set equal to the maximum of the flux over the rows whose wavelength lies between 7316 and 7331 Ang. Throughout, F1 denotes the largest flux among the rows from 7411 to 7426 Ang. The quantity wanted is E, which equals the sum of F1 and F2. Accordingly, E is 48.5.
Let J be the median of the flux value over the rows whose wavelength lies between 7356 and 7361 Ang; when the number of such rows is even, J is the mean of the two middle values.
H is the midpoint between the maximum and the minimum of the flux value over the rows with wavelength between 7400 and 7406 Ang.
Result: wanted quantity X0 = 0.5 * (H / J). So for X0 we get 0.44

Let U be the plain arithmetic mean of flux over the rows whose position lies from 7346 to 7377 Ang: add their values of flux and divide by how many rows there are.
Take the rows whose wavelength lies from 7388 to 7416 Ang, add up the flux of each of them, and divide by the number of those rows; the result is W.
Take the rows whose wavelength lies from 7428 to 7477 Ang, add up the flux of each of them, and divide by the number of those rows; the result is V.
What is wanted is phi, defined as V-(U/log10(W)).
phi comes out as 5.3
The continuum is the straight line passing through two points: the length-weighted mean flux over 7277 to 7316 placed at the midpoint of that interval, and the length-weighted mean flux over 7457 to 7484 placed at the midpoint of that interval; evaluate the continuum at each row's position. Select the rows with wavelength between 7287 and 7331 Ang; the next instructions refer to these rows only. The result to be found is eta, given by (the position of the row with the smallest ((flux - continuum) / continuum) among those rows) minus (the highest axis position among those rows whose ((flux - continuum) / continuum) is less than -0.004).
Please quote -3.4 Ang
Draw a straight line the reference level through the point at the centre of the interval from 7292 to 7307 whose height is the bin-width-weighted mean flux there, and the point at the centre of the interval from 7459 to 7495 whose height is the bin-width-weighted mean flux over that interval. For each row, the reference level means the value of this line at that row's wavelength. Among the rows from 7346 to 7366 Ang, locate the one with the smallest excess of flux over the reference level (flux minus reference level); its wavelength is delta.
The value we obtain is 7360.47 Ang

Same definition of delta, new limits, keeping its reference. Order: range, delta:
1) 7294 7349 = 7296.35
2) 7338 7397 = 7370.65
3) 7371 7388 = 7372.34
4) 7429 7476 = 7435.42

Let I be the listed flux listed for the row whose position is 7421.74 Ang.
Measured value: 19.46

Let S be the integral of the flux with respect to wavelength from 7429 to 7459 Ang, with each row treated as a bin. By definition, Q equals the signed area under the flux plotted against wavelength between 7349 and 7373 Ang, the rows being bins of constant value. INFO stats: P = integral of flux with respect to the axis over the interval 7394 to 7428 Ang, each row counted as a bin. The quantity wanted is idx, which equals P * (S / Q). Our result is 876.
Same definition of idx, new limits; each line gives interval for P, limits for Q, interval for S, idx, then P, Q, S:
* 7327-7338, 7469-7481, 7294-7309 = 251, 222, 267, 302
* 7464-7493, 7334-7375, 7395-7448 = 803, 618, 839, 1090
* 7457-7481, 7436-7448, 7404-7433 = 1243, 518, 253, 607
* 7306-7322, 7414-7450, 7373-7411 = 376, 366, 764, 784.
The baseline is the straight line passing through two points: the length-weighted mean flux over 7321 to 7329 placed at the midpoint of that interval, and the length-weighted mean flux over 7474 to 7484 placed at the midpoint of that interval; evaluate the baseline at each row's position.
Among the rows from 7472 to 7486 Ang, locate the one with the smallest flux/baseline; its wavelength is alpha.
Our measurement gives 7485.24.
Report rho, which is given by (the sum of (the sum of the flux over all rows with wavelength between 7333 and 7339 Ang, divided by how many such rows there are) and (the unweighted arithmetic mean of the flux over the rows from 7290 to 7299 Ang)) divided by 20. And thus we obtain 1.92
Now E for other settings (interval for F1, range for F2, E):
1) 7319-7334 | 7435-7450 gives 48.0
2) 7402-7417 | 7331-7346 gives 45.5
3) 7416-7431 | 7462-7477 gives 46.9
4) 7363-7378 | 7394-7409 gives 45.3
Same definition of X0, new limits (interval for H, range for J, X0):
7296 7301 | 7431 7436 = 0.46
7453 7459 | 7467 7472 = 0.50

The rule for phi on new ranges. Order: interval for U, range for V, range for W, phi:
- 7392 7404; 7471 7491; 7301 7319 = 6.9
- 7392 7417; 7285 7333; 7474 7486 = 6.3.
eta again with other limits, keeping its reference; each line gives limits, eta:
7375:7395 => -1.7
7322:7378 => -1.7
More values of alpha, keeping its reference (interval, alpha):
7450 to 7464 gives 7462.87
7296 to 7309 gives 7296.35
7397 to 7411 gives 7402.96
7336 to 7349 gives 7348.62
